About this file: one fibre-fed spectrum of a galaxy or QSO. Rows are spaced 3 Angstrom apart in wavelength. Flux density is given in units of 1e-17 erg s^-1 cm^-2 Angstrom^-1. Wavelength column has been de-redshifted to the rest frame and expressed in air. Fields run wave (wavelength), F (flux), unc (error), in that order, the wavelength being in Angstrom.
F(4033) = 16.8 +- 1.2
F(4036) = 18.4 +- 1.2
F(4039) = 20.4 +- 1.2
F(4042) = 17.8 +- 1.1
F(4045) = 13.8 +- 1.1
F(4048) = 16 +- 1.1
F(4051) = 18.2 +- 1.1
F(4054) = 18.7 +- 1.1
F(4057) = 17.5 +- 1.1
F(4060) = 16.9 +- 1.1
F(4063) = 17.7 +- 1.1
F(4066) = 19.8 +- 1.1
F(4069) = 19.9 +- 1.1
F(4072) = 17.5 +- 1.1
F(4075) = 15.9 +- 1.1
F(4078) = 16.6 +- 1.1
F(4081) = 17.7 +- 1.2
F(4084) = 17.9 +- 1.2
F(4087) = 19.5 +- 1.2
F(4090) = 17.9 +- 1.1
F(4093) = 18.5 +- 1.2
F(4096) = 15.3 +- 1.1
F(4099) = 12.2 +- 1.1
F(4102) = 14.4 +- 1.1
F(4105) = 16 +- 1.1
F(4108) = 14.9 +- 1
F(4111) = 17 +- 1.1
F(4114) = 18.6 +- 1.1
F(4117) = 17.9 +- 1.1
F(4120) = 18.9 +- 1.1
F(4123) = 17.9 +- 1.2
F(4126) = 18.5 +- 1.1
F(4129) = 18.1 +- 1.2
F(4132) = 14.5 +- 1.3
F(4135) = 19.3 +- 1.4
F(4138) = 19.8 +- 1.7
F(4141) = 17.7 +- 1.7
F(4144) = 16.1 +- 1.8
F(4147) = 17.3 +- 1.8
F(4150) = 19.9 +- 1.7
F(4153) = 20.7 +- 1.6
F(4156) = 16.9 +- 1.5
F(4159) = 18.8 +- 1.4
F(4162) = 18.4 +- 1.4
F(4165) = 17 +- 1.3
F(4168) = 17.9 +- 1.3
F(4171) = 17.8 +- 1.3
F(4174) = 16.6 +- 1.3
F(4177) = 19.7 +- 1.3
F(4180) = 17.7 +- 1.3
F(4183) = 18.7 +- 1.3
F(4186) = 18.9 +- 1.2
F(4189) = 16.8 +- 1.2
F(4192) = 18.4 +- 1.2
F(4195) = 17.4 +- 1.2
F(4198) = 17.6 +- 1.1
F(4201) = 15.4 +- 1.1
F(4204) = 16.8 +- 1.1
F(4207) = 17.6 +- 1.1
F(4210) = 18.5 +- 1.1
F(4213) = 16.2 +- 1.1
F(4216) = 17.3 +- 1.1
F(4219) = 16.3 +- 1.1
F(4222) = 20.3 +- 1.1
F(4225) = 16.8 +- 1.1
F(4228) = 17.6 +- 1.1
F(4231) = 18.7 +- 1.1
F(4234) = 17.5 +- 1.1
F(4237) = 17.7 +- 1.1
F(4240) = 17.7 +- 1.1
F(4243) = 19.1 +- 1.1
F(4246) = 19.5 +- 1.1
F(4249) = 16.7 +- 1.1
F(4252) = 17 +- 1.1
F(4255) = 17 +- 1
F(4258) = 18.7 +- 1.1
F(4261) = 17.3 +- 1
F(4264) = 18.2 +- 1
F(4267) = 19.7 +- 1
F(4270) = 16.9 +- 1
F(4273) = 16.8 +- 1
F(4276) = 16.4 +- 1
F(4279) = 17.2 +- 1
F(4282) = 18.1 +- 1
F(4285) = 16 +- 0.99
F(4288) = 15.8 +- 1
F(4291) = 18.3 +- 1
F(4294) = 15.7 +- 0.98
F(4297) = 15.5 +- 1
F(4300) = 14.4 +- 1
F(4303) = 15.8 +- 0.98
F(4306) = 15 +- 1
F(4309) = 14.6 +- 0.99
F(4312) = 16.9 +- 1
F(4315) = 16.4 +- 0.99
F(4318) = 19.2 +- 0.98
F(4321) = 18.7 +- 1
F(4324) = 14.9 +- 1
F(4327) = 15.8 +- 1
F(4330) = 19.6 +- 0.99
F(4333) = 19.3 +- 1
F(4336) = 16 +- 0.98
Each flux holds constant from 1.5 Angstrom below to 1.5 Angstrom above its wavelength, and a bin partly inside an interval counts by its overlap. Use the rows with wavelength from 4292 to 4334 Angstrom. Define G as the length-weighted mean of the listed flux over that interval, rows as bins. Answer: 16.5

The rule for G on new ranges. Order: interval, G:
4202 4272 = 17.8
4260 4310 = 16.6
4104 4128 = 17.5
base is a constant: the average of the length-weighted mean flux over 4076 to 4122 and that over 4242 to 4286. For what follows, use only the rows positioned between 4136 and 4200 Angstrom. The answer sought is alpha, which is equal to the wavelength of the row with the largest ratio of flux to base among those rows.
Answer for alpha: 4153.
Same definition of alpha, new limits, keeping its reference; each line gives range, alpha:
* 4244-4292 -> 4267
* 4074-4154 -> 4153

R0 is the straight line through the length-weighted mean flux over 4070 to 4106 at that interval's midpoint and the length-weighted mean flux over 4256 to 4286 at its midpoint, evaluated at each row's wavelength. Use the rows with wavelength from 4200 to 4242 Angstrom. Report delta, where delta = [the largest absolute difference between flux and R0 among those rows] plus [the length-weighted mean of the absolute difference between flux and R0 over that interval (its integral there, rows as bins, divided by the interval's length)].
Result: 3.8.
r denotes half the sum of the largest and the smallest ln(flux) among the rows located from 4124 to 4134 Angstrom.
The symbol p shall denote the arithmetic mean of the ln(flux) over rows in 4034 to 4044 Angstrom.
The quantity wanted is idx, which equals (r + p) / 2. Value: 2.87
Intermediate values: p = 2.94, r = 2.80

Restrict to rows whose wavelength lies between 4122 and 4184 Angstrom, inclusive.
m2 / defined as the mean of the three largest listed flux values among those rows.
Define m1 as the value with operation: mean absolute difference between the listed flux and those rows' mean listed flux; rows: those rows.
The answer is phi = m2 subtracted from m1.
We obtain -19.1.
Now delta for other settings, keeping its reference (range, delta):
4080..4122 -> 6.3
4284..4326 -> 5.2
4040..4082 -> 4.8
